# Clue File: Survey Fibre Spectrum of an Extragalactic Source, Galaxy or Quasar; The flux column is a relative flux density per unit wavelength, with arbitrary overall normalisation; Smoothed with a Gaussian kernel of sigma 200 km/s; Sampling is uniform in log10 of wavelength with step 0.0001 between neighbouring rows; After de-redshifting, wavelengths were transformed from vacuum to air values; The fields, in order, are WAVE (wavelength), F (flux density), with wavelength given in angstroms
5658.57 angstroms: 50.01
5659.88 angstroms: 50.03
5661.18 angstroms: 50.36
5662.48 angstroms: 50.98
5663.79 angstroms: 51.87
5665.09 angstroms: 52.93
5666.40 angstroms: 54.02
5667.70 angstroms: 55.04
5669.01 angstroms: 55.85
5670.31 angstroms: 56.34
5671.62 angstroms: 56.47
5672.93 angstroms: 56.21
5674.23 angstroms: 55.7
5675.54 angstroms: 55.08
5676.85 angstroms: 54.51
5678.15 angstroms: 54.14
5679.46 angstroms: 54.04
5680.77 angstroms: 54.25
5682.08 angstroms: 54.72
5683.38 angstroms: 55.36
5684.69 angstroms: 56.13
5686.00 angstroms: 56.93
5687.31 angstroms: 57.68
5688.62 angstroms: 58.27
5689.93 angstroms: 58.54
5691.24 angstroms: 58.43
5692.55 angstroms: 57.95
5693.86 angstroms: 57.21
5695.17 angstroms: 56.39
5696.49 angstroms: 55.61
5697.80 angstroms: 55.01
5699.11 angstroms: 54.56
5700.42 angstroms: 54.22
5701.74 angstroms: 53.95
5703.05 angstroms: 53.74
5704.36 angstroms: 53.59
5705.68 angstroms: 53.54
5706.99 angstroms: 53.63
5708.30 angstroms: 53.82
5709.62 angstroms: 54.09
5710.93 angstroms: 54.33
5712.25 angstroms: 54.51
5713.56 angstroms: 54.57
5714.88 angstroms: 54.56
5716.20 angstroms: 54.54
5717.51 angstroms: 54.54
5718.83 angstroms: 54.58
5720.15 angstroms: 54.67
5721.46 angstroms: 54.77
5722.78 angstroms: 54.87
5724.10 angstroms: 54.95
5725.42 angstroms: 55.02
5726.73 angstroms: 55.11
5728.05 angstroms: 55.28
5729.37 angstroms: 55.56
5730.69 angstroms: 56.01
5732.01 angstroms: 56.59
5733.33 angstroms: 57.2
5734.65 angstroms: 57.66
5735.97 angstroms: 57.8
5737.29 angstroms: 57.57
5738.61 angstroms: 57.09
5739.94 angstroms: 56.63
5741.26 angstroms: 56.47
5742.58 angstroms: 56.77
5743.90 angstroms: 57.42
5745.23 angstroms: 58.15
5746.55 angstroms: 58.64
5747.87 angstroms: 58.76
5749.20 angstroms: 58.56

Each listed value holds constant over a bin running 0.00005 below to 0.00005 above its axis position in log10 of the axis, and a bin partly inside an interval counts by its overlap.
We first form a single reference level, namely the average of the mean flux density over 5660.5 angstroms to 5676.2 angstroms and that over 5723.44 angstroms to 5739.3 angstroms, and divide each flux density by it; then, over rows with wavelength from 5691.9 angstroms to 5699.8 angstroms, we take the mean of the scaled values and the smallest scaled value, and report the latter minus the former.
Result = -0.028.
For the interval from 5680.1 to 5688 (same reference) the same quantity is -0.029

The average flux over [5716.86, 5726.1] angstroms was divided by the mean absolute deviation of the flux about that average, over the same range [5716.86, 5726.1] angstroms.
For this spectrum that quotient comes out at 365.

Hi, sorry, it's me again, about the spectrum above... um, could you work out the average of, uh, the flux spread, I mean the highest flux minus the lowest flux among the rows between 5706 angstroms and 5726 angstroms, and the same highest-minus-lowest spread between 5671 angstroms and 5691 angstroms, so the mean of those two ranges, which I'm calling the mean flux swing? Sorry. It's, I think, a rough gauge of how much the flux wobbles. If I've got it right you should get 2.9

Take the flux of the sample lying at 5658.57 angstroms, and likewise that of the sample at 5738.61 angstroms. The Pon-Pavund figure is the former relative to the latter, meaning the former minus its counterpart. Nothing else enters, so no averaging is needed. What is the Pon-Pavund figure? -7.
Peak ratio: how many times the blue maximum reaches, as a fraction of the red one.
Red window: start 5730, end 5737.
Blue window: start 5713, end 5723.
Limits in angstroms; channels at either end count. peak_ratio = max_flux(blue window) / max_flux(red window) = 0.95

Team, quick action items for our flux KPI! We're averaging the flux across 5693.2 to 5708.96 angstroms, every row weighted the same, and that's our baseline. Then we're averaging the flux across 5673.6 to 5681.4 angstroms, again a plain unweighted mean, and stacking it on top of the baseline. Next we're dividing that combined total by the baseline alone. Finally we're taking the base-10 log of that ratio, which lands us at 0.301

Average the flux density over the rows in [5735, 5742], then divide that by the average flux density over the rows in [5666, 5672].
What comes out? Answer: 1.03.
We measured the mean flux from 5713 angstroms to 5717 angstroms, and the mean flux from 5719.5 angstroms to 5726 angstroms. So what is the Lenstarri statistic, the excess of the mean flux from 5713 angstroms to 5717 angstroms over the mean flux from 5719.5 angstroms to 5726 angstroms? 0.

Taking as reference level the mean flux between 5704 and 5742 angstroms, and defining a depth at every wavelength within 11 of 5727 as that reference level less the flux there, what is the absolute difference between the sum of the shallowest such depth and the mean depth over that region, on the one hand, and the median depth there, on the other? 3.1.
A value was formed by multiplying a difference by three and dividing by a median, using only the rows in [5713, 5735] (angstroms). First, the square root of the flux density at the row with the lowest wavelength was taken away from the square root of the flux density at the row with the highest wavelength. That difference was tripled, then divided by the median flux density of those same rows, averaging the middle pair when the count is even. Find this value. 0.0113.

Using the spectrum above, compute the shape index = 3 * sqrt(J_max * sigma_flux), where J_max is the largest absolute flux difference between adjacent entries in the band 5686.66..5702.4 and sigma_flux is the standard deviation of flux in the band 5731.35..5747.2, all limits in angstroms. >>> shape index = 2.2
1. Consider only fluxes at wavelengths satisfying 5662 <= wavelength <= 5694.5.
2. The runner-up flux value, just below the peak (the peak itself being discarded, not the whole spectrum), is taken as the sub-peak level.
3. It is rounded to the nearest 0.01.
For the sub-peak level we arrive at 58.43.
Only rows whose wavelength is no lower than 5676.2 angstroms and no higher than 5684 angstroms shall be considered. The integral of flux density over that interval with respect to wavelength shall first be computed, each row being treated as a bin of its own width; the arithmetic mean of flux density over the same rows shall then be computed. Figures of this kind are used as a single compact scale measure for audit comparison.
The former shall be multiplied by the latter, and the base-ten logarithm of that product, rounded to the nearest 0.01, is 4.37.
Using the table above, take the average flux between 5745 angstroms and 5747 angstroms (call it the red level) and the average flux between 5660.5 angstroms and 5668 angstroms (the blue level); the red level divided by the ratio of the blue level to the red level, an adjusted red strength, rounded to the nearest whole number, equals 65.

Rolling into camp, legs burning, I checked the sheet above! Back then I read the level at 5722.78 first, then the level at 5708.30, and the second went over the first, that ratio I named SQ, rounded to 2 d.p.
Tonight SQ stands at 0.98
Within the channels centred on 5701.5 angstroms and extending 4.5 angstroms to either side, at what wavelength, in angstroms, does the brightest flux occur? 5697.80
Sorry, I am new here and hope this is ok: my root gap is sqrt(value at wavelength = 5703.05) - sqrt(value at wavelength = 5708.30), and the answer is 0.0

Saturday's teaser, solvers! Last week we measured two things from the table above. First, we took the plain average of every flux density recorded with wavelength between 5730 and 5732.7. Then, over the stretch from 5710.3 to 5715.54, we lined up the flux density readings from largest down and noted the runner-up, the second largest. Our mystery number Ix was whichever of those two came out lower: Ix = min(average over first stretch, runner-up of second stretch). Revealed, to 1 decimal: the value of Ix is 54.6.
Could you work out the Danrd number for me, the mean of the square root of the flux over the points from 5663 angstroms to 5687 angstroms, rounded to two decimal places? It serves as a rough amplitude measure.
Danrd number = 7.41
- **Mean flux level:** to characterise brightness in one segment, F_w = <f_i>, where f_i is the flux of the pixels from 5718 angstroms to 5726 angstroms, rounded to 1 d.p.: 54.8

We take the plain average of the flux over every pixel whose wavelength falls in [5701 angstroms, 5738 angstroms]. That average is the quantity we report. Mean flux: 55.0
